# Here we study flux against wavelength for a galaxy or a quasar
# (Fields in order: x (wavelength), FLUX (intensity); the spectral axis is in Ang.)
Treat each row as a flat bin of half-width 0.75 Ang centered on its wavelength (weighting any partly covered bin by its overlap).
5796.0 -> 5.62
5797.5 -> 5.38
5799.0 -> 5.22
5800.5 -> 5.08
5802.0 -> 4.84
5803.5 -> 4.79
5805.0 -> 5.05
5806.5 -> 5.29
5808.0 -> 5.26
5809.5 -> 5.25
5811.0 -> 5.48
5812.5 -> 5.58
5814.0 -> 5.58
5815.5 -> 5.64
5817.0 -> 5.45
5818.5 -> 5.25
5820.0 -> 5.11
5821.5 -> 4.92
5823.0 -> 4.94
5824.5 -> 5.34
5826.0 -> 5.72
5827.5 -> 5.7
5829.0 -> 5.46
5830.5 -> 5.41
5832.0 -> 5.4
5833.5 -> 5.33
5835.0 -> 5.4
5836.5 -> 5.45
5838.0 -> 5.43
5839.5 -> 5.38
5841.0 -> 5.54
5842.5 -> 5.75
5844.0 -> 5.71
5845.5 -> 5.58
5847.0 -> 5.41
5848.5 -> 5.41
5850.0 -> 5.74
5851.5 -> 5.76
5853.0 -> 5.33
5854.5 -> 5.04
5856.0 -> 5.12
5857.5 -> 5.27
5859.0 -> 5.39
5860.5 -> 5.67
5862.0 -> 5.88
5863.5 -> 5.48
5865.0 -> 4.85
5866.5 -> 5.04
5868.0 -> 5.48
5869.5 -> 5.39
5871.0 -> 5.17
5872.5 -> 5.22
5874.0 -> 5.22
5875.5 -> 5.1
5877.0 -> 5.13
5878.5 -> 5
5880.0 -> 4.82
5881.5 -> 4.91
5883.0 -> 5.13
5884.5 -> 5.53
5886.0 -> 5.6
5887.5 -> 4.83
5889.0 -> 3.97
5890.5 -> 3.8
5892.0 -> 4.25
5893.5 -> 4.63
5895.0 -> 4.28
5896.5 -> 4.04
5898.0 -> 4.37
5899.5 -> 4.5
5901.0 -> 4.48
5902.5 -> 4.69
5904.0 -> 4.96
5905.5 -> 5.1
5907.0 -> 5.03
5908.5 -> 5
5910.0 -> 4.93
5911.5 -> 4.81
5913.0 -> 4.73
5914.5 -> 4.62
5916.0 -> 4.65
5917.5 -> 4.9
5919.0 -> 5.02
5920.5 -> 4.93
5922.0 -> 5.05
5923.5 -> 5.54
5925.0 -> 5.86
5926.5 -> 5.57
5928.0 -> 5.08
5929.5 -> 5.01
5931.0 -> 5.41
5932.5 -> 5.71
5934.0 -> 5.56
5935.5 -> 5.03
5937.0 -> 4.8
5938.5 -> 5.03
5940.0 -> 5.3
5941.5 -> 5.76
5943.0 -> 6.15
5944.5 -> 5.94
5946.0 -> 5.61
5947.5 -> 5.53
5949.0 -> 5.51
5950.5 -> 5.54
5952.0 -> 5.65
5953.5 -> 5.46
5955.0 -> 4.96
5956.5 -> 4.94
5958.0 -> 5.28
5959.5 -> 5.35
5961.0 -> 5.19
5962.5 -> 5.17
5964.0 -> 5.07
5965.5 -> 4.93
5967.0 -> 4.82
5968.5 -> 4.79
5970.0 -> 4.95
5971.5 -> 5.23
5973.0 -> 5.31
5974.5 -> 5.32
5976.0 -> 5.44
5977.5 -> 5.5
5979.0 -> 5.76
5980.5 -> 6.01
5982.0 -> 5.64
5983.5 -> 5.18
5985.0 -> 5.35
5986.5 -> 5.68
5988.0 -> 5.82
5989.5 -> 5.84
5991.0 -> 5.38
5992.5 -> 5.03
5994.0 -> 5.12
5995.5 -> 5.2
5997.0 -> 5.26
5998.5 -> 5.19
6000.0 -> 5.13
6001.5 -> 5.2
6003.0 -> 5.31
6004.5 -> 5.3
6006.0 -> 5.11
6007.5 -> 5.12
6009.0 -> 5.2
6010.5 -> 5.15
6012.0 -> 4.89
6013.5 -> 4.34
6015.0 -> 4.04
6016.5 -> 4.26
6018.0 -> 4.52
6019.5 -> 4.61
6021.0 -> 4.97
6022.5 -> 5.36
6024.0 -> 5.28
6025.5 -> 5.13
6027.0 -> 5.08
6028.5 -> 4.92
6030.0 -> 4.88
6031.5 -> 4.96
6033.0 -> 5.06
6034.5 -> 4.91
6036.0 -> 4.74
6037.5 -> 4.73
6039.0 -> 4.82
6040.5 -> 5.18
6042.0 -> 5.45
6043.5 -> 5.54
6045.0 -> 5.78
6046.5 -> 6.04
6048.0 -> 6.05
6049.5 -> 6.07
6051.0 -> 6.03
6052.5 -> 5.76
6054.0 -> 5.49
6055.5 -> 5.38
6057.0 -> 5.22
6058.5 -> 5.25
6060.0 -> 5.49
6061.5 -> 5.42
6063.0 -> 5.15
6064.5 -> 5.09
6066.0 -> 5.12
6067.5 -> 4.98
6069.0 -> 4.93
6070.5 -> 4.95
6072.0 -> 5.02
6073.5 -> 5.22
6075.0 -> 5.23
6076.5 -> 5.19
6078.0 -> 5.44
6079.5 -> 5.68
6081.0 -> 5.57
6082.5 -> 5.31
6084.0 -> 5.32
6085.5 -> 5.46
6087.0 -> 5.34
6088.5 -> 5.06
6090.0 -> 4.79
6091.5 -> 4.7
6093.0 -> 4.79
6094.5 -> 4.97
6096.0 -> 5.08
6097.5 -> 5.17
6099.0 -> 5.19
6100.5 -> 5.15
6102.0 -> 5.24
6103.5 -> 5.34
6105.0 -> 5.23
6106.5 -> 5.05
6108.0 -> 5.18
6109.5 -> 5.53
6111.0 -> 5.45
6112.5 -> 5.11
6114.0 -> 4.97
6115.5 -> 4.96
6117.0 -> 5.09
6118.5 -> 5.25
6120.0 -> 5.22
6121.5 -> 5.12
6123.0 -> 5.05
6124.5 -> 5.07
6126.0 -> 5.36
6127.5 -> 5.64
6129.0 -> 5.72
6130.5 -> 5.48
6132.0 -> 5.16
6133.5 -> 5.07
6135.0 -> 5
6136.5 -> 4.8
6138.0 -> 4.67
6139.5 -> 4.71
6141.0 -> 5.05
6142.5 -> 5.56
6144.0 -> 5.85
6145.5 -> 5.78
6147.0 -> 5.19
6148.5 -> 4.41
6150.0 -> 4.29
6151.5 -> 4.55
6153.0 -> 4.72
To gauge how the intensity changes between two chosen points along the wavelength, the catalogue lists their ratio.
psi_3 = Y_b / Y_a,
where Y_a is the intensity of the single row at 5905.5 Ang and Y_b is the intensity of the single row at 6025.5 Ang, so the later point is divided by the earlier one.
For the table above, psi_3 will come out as 1.01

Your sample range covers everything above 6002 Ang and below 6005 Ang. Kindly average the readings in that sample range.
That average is 5.30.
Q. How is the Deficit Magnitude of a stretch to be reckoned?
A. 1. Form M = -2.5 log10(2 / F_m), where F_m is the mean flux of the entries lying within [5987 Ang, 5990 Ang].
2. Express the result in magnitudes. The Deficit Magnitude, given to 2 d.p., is 1.16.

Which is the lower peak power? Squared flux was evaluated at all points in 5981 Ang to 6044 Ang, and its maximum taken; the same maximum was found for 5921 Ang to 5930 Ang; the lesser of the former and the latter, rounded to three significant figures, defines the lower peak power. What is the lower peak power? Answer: 34.1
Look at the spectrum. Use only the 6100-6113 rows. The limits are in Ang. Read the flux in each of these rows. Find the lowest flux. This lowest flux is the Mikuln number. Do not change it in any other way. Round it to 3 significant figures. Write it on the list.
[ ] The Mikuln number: 5.05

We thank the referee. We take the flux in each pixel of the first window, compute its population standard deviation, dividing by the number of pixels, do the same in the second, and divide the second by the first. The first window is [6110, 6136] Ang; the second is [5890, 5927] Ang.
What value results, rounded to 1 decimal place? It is 2.0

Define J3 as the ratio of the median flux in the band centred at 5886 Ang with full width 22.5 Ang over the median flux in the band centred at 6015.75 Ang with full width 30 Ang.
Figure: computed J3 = 0.95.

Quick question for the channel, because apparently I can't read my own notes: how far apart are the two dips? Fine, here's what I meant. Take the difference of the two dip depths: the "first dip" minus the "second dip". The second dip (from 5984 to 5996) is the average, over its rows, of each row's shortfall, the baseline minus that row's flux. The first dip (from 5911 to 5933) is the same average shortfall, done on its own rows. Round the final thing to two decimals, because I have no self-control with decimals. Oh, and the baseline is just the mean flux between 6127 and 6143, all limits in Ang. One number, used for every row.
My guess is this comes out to 0.30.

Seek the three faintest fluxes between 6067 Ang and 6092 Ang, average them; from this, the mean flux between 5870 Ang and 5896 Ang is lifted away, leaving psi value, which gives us -0.05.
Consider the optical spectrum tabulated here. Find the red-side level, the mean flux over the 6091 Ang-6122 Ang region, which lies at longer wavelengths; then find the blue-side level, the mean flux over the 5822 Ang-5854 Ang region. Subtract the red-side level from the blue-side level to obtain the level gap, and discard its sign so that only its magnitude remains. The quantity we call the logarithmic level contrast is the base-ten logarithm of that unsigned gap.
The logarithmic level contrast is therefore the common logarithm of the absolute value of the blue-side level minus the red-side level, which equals -0.5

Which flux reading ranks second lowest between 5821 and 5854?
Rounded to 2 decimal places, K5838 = 4.94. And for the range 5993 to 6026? 4.26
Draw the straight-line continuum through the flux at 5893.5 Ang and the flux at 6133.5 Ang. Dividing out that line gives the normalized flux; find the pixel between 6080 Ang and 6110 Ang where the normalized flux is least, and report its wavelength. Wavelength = 6091.5 Ang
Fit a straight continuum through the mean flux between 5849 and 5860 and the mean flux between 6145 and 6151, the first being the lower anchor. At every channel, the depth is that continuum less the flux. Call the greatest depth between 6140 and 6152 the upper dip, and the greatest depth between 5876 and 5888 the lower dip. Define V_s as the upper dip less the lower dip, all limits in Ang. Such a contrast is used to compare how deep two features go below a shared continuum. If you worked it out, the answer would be 0.1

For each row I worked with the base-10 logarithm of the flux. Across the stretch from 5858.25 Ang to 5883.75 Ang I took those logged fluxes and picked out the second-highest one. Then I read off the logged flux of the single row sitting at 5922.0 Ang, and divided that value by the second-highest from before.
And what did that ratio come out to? 0.93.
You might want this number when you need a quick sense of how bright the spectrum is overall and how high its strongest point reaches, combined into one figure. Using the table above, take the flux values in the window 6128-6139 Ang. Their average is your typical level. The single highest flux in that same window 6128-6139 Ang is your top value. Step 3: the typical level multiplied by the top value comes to 29.3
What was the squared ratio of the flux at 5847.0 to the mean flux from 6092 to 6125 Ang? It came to 1.11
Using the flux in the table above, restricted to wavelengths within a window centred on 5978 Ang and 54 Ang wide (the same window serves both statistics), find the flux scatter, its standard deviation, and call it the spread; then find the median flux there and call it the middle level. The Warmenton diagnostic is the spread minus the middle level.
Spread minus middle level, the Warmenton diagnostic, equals -4.98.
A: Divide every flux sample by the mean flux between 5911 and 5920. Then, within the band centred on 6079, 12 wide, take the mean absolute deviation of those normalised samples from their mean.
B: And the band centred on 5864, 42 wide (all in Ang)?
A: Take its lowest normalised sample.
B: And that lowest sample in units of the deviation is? 33.2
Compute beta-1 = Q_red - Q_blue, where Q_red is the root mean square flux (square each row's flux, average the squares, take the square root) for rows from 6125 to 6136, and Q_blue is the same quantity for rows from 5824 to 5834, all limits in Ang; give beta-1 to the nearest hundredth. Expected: -0.13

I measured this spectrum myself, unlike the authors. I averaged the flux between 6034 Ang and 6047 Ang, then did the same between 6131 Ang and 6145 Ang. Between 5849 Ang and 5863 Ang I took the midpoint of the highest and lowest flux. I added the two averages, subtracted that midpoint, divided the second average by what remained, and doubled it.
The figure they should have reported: 2.09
